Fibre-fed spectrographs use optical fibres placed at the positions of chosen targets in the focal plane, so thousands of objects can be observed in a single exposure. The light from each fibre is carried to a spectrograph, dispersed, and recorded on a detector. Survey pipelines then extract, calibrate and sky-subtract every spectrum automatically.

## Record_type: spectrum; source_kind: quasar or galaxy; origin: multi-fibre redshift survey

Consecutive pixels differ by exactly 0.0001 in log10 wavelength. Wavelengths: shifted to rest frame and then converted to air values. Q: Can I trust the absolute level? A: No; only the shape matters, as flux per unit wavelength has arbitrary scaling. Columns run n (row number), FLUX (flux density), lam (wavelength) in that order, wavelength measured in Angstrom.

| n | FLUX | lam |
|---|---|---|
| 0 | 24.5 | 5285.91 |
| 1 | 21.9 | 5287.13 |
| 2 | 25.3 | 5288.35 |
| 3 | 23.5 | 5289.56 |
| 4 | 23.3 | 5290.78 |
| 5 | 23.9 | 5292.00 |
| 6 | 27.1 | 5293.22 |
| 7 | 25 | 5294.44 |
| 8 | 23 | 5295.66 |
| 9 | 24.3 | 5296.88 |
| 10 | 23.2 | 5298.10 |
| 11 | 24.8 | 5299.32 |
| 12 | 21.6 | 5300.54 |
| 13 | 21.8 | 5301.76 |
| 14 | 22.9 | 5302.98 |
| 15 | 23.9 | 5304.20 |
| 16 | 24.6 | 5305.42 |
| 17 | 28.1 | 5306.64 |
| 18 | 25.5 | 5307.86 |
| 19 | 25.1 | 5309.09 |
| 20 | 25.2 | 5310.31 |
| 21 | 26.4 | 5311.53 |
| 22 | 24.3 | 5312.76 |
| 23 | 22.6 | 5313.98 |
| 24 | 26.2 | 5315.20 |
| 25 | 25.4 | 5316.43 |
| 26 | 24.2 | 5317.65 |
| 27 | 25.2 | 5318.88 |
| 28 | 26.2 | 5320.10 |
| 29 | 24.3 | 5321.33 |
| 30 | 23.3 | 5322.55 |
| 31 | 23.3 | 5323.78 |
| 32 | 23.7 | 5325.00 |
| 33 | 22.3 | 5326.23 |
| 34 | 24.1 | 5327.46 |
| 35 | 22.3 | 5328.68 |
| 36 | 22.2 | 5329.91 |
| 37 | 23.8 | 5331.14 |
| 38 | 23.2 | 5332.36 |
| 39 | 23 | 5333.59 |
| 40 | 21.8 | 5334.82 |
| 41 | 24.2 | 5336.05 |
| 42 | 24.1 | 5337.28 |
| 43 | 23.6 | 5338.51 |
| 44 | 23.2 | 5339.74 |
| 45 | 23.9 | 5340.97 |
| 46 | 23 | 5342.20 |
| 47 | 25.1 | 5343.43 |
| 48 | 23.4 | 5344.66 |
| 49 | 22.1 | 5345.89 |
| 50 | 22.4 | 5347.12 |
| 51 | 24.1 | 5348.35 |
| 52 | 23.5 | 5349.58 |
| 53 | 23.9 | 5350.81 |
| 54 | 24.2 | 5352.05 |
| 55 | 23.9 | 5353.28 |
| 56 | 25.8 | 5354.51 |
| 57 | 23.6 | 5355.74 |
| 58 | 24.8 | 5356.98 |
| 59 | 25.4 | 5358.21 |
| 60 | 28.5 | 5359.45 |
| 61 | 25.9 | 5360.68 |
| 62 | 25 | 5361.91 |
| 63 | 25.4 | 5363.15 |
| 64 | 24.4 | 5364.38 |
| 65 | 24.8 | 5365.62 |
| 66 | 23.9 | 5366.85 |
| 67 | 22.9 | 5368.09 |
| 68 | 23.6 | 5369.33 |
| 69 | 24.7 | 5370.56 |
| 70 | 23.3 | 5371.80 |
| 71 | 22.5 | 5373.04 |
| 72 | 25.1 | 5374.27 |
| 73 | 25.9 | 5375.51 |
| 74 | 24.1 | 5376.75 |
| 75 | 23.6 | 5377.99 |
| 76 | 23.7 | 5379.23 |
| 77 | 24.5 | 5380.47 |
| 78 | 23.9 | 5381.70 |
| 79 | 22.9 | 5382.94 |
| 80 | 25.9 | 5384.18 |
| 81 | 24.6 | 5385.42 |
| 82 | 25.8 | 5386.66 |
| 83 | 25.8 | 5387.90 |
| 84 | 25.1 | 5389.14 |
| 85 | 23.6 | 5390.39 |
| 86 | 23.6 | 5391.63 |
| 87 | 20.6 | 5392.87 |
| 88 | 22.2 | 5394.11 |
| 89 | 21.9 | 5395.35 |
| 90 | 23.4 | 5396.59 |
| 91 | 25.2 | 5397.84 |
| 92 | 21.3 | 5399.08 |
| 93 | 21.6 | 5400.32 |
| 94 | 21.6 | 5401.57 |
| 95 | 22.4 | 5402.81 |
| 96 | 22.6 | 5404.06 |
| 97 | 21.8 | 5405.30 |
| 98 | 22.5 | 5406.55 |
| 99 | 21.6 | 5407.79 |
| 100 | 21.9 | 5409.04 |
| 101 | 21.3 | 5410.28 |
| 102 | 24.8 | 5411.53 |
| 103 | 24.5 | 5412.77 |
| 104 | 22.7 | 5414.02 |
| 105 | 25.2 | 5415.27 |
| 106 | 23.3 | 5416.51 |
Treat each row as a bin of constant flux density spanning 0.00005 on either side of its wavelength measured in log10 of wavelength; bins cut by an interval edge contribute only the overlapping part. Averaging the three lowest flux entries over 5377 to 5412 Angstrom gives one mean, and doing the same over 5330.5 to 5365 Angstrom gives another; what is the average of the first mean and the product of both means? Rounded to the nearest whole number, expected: 243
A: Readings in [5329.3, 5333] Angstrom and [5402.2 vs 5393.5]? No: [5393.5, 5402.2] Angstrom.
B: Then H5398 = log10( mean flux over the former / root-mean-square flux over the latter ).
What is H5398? 0.011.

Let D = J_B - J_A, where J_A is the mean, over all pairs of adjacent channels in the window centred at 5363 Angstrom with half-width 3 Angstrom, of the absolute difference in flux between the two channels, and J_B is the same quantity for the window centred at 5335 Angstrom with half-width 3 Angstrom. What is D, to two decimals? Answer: 0.30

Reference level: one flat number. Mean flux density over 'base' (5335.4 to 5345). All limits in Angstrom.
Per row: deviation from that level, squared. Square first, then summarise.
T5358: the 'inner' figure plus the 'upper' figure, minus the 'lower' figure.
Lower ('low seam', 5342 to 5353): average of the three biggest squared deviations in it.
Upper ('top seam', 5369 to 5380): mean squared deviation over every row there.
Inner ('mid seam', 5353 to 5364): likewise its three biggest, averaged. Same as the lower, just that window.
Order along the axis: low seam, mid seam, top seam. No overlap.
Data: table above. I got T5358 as 9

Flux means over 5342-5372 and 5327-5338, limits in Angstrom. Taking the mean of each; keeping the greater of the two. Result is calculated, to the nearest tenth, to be 24.3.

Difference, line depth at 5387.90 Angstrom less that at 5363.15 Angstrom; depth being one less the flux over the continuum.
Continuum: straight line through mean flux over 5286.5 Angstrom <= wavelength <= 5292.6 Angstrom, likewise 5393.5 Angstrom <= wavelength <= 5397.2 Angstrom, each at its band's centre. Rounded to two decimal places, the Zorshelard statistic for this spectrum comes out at -0.03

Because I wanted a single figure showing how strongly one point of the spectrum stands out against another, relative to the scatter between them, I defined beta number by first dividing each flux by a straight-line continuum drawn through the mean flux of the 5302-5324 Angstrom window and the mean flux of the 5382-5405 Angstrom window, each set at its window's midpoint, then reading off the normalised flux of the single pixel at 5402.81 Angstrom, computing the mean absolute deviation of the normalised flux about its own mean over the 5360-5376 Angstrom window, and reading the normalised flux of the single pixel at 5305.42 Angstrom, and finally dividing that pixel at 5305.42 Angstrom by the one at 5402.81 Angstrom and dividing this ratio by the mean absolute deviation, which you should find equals 27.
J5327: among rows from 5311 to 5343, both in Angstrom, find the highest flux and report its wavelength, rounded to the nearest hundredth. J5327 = 5311.53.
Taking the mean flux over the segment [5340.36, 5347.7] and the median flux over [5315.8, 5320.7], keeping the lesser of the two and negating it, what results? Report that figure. -23.3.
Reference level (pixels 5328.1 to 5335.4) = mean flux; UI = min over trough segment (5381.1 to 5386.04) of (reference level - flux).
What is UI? -3.2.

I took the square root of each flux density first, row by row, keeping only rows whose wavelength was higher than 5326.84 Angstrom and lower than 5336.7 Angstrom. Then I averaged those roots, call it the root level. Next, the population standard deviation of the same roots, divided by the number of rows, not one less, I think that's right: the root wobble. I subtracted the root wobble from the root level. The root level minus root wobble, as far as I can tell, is 4.71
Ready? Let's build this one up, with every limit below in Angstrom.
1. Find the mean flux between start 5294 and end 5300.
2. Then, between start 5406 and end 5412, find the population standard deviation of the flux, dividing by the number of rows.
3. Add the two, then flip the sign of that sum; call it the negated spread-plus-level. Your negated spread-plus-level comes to -25.3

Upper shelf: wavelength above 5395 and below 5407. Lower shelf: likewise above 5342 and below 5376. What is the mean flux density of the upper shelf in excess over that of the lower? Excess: -1.9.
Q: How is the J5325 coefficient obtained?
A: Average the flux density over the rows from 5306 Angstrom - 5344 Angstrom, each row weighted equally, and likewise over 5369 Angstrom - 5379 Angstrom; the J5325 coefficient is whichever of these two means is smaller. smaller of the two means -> 24.1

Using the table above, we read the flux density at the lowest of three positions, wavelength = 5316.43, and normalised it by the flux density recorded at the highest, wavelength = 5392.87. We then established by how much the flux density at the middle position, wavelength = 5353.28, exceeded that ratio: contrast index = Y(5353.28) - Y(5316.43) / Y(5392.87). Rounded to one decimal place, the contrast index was 22.7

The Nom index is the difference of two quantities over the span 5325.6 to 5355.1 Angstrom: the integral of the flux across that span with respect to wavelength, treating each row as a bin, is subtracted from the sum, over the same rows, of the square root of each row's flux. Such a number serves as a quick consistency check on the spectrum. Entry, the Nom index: -576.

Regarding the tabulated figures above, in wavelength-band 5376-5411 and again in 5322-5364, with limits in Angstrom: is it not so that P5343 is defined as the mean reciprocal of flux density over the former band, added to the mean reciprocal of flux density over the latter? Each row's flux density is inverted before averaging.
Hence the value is 0.0853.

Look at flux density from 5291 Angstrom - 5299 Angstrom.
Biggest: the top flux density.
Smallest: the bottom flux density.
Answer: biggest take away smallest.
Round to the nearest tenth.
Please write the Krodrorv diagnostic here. 4.1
